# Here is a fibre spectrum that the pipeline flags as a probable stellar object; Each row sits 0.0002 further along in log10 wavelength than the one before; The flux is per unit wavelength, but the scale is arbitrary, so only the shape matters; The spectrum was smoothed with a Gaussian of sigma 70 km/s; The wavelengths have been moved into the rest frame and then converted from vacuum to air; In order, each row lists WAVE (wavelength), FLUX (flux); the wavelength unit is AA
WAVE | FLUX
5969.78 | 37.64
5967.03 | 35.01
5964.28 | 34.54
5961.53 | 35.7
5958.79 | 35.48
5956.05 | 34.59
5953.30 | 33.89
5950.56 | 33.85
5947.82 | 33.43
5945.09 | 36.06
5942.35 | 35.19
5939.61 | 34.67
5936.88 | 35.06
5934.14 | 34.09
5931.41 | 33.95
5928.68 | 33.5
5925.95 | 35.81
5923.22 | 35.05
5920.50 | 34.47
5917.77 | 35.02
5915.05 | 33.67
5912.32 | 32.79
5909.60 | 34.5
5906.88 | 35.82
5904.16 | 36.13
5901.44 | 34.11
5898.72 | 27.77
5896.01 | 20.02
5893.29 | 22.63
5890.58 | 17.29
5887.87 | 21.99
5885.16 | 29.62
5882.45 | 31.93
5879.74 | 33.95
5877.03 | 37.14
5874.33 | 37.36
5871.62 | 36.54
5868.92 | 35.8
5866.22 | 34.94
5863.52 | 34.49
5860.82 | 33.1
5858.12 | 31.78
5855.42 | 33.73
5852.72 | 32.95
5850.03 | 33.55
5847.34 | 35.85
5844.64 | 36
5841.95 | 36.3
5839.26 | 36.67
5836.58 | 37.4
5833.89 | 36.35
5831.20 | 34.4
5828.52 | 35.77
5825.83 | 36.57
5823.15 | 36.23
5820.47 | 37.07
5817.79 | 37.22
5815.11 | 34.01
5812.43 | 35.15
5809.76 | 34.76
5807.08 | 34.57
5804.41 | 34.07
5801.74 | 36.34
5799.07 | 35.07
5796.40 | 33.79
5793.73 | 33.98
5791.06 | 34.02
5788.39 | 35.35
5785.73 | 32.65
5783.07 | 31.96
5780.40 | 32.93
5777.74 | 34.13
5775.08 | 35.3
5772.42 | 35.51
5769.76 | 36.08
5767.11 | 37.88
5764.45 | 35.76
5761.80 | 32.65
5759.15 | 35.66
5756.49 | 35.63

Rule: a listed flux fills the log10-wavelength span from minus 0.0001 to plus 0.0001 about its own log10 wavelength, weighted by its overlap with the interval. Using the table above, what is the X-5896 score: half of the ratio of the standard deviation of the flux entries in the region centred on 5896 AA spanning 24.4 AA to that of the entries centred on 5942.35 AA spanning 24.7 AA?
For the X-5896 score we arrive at 4.2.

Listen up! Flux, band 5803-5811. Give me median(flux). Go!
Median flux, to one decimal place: 34.6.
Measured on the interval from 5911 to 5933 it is 34.2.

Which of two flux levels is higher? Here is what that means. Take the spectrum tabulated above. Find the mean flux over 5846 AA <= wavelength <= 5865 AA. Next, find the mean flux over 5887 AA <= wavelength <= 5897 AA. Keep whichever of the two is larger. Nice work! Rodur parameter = 33.6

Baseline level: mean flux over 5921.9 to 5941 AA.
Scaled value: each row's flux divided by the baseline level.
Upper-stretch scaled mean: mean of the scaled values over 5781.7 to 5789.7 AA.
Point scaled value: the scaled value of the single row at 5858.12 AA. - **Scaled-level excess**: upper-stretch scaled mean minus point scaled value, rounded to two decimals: 0.04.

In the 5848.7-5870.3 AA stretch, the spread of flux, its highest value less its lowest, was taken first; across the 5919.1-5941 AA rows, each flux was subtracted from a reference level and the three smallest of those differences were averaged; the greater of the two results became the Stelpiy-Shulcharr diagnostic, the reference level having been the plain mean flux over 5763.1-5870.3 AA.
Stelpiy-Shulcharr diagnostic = 4.0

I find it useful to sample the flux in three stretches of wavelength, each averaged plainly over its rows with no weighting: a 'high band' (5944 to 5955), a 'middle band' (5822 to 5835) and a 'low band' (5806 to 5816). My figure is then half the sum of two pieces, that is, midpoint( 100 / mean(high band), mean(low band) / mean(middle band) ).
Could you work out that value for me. 1.94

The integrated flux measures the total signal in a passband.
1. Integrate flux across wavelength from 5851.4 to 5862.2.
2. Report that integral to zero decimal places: 355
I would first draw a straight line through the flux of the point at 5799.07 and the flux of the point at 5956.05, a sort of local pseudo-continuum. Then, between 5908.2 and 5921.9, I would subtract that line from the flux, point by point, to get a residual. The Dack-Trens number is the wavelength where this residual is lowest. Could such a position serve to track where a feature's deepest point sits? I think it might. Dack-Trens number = 5912.32 AA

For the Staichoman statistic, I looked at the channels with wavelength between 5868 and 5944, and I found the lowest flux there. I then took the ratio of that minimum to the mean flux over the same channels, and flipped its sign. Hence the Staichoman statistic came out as -0.534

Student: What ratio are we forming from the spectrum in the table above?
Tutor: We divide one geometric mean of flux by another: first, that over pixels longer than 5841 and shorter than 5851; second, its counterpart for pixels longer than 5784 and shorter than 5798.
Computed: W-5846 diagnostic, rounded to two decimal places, 1.04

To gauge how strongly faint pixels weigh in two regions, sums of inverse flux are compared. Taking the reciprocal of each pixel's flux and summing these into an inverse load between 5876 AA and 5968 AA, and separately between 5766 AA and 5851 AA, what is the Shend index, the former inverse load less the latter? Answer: 0.17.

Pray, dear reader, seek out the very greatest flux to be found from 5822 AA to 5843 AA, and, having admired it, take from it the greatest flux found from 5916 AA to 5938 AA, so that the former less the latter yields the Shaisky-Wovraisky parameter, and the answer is 1.6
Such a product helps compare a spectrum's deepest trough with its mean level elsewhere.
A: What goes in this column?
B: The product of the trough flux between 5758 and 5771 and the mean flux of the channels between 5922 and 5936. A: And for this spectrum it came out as 1126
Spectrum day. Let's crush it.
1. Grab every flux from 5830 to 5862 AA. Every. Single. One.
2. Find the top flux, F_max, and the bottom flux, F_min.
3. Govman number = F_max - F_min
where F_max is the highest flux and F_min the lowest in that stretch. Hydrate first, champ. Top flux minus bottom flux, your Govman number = 5.6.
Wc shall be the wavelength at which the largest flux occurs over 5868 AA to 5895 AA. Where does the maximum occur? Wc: 5874.33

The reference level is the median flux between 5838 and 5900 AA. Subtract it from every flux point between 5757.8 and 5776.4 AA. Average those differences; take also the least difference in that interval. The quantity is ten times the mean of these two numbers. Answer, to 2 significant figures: 3.7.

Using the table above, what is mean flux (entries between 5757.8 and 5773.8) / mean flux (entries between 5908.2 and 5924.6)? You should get 1.04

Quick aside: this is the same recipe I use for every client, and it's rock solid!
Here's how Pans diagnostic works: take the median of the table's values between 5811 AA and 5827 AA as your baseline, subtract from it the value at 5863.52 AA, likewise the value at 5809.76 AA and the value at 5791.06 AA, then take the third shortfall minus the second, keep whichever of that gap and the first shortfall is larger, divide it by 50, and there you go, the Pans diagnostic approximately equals 0.038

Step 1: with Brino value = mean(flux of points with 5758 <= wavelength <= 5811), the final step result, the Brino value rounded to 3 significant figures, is 34.6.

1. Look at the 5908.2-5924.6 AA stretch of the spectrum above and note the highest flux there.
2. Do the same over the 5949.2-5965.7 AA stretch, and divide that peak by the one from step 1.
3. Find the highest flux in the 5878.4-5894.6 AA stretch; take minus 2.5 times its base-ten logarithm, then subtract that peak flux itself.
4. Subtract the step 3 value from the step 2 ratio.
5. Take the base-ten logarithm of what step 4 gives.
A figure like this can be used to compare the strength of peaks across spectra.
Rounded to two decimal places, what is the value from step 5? 1.59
